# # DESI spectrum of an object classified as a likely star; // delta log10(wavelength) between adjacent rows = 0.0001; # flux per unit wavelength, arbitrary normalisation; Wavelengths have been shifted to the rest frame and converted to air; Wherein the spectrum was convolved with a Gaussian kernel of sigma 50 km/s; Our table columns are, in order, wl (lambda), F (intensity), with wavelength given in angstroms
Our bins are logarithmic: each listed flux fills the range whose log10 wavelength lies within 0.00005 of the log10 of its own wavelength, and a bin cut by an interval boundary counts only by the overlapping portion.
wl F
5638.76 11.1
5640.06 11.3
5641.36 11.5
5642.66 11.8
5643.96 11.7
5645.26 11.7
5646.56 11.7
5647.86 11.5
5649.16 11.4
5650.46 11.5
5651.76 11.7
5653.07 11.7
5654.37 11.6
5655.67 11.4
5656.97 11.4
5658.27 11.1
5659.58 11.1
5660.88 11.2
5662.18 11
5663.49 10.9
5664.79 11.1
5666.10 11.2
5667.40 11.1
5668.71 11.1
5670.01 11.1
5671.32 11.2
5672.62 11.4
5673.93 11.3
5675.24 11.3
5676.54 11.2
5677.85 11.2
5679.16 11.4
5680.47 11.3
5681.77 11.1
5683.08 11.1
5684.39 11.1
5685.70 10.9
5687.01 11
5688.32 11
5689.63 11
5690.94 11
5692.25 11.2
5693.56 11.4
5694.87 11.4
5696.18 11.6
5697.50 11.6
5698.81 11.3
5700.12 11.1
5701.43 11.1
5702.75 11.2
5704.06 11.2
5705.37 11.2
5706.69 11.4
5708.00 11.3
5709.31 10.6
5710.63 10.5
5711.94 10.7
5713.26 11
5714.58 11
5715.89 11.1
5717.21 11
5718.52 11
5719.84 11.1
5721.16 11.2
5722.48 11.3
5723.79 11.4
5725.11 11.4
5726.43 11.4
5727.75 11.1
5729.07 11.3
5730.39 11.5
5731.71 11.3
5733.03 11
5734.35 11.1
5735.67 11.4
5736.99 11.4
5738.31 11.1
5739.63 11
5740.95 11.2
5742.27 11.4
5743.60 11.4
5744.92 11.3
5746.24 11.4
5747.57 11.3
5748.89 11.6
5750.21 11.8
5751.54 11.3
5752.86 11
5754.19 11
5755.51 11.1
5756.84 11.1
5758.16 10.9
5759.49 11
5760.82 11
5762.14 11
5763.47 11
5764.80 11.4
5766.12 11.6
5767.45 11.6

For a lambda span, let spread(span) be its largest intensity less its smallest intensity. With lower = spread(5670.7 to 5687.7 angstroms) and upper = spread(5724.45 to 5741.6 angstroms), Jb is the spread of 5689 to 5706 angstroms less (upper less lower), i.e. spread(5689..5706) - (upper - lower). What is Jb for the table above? 0.60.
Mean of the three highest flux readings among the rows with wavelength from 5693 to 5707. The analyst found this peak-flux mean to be 11.5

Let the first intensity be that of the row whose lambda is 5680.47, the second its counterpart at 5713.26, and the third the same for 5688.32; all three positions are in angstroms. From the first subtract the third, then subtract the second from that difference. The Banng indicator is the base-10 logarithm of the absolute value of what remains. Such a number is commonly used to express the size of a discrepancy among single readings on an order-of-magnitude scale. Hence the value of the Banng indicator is 1.03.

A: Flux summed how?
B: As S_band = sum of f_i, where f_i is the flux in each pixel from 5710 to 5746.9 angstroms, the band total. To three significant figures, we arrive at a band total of 313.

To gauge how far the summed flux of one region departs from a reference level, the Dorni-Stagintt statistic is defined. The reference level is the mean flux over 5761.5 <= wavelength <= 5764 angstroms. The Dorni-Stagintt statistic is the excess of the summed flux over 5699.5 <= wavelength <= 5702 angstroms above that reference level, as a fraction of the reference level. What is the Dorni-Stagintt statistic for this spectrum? 1.02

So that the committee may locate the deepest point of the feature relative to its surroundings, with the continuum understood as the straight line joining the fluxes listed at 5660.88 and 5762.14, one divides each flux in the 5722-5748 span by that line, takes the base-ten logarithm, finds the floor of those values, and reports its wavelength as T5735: 5733.03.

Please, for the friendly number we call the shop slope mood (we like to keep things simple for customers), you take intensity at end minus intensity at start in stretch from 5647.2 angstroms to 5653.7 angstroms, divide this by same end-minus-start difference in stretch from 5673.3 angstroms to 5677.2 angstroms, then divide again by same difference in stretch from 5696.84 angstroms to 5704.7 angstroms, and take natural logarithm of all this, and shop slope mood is 1.6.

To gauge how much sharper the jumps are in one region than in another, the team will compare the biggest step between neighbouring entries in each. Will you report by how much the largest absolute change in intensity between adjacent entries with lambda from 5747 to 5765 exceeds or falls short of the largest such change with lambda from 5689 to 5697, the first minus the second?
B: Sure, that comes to 0.30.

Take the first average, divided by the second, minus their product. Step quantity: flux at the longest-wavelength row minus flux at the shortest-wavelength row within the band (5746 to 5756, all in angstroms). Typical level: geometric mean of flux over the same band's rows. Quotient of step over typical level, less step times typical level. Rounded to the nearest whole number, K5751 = 3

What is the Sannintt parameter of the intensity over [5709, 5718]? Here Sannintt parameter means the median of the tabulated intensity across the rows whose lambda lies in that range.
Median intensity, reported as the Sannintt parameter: 11.0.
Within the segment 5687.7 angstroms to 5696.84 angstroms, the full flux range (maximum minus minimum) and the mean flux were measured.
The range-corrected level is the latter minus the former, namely 10.63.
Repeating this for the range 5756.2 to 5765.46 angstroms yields 10.56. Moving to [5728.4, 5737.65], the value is 10.79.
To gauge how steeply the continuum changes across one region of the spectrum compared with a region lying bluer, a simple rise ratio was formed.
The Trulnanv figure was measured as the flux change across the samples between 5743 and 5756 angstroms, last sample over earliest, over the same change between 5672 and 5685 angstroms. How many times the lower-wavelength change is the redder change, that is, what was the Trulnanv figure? 1.0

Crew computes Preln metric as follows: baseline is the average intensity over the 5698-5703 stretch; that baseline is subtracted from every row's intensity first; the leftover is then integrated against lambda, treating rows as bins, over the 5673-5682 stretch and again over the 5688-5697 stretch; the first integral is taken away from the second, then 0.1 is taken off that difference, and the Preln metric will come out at 0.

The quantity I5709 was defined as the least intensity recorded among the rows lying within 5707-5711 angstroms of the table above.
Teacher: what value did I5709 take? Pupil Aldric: 10.5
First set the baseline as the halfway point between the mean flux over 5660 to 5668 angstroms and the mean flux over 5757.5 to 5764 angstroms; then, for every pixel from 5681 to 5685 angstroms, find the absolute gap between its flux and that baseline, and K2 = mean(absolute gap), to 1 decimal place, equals 0.1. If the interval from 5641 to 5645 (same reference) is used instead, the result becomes 0.6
